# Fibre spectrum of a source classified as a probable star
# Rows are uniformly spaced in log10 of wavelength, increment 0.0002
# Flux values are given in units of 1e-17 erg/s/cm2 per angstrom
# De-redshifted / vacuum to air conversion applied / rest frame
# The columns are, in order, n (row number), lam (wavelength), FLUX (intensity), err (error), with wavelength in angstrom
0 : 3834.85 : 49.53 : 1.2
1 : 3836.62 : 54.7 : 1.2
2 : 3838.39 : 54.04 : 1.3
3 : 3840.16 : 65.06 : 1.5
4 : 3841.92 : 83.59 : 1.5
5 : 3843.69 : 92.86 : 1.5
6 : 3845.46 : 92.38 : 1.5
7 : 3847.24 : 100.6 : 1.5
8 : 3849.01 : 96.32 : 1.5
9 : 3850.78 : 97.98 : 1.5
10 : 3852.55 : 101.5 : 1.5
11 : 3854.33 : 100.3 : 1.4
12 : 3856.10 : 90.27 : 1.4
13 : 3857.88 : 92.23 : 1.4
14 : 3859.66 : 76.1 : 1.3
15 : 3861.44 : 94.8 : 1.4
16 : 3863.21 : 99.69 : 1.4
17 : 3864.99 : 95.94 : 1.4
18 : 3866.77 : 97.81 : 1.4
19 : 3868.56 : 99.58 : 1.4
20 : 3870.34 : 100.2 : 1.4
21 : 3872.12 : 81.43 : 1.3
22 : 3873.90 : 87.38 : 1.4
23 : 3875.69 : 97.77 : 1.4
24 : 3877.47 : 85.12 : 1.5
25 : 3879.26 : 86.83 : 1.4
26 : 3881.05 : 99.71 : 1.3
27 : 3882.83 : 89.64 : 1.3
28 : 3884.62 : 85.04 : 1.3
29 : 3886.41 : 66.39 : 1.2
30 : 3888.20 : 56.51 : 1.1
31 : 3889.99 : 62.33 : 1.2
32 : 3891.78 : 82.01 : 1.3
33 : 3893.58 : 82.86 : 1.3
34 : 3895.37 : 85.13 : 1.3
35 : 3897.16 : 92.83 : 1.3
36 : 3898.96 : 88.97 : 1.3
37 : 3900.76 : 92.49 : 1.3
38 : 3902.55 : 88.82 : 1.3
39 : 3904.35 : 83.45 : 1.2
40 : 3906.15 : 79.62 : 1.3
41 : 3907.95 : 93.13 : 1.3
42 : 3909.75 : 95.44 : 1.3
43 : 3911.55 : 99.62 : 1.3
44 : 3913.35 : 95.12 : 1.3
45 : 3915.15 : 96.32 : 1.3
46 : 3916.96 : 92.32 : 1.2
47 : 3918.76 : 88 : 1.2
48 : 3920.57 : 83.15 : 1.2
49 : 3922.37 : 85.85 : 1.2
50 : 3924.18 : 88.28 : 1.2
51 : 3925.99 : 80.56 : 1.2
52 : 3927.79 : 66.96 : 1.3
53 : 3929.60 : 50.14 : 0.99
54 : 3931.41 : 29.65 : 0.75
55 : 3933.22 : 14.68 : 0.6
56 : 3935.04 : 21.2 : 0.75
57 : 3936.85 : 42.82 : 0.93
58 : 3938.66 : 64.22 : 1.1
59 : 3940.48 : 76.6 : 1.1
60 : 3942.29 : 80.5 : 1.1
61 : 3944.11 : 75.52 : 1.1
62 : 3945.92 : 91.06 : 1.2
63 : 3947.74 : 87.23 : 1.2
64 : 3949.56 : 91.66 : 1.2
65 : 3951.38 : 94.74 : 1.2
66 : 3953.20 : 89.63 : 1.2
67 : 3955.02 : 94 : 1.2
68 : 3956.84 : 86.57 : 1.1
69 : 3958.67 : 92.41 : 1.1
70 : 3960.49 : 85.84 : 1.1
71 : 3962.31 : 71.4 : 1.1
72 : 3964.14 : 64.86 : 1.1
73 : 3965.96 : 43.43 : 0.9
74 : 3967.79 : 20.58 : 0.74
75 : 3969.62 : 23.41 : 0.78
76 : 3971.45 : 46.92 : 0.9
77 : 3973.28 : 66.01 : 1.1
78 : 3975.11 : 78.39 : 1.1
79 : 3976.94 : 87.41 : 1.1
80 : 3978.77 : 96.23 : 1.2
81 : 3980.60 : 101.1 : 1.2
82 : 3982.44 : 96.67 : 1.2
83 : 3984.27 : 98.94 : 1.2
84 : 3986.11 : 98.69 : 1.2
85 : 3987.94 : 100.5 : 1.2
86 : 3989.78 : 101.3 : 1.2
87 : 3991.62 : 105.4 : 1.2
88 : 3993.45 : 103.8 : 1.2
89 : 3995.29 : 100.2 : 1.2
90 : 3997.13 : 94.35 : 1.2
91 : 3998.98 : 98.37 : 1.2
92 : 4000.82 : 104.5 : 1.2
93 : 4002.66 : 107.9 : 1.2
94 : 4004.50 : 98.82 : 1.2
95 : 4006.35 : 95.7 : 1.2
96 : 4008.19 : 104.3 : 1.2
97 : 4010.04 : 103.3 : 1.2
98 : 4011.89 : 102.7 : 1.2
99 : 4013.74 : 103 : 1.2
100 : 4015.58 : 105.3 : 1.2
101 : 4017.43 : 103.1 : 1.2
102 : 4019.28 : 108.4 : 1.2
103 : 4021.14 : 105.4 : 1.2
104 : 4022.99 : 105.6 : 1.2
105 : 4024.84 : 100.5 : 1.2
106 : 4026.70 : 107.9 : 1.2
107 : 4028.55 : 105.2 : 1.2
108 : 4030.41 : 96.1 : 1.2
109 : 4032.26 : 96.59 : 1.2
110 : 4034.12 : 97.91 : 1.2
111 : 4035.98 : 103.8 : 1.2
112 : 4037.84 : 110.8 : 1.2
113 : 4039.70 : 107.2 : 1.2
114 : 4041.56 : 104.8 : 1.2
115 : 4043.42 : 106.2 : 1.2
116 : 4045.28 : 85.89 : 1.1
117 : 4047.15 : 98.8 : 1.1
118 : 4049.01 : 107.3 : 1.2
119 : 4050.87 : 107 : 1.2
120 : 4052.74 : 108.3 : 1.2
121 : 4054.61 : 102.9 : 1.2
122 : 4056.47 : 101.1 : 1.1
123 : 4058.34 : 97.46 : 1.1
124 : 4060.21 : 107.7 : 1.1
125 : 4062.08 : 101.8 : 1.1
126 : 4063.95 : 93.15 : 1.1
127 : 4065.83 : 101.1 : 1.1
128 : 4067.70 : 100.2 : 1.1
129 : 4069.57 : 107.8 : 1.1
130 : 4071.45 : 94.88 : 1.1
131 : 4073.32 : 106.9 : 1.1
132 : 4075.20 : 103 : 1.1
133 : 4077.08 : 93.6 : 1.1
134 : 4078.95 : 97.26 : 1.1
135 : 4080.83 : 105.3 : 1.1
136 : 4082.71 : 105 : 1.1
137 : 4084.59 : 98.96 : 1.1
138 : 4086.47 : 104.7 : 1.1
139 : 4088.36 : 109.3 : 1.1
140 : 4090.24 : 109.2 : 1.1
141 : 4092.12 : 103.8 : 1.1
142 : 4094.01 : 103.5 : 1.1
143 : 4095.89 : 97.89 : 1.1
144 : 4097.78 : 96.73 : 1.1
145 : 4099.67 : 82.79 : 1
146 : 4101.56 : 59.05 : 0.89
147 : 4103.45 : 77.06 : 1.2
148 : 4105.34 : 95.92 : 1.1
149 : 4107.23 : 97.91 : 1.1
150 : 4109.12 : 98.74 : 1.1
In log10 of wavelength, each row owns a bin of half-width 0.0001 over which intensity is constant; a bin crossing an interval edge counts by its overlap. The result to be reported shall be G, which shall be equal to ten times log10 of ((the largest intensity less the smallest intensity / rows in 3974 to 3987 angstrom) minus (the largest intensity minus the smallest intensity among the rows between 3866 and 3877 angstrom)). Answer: 6.0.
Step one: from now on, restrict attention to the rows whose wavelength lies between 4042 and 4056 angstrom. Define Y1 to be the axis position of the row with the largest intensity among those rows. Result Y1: 4052.74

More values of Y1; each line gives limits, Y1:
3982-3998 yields 3991.62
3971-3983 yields 3980.60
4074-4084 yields 4080.83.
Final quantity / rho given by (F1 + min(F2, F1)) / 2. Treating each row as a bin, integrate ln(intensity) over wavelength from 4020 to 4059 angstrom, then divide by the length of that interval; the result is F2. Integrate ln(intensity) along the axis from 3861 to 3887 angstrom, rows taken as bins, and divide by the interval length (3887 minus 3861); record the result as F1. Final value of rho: 4.51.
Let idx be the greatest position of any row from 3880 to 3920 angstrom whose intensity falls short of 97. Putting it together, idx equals 3918.76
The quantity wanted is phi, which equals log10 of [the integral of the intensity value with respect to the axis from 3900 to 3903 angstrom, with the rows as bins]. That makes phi 2.44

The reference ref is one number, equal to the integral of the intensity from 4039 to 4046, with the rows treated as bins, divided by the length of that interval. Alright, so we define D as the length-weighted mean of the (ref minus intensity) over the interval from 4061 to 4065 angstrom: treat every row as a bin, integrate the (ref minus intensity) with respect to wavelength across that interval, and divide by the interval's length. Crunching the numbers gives 3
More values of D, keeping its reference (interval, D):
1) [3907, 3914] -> 6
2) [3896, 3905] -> 12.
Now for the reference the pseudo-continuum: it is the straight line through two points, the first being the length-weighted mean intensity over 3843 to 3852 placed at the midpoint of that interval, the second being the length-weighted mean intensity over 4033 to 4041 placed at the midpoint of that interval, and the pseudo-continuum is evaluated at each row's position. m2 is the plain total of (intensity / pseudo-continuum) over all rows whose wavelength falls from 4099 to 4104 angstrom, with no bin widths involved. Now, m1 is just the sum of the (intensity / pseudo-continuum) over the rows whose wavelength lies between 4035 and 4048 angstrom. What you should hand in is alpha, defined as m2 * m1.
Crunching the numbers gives 13.9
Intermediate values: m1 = 6.8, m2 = 2.0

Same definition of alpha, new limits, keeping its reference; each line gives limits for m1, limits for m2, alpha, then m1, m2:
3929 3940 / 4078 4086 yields 8.5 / 2.2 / 3.8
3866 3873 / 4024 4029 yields 11.7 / 3.9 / 3.0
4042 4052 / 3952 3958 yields 12.9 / 4.8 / 2.7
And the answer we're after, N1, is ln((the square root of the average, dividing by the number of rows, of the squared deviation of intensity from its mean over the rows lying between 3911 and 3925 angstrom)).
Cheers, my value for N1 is 1.7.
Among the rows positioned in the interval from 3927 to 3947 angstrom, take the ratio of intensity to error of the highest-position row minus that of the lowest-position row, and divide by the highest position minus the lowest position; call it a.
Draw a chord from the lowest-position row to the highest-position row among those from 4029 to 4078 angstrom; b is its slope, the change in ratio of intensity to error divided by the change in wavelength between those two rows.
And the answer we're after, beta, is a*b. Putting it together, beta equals 0.14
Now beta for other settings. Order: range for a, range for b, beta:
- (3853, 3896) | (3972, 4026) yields -0.07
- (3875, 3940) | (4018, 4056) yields 0.02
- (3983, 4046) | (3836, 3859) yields -0.07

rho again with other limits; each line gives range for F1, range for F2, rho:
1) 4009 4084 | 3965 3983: 4.34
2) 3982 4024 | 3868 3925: 4.54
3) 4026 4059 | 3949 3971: 4.39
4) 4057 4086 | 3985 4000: 4.61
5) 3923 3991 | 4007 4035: 4.19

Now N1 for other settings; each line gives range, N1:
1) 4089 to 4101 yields 2.1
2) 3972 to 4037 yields 2.1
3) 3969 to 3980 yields 3.2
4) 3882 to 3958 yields 3.0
